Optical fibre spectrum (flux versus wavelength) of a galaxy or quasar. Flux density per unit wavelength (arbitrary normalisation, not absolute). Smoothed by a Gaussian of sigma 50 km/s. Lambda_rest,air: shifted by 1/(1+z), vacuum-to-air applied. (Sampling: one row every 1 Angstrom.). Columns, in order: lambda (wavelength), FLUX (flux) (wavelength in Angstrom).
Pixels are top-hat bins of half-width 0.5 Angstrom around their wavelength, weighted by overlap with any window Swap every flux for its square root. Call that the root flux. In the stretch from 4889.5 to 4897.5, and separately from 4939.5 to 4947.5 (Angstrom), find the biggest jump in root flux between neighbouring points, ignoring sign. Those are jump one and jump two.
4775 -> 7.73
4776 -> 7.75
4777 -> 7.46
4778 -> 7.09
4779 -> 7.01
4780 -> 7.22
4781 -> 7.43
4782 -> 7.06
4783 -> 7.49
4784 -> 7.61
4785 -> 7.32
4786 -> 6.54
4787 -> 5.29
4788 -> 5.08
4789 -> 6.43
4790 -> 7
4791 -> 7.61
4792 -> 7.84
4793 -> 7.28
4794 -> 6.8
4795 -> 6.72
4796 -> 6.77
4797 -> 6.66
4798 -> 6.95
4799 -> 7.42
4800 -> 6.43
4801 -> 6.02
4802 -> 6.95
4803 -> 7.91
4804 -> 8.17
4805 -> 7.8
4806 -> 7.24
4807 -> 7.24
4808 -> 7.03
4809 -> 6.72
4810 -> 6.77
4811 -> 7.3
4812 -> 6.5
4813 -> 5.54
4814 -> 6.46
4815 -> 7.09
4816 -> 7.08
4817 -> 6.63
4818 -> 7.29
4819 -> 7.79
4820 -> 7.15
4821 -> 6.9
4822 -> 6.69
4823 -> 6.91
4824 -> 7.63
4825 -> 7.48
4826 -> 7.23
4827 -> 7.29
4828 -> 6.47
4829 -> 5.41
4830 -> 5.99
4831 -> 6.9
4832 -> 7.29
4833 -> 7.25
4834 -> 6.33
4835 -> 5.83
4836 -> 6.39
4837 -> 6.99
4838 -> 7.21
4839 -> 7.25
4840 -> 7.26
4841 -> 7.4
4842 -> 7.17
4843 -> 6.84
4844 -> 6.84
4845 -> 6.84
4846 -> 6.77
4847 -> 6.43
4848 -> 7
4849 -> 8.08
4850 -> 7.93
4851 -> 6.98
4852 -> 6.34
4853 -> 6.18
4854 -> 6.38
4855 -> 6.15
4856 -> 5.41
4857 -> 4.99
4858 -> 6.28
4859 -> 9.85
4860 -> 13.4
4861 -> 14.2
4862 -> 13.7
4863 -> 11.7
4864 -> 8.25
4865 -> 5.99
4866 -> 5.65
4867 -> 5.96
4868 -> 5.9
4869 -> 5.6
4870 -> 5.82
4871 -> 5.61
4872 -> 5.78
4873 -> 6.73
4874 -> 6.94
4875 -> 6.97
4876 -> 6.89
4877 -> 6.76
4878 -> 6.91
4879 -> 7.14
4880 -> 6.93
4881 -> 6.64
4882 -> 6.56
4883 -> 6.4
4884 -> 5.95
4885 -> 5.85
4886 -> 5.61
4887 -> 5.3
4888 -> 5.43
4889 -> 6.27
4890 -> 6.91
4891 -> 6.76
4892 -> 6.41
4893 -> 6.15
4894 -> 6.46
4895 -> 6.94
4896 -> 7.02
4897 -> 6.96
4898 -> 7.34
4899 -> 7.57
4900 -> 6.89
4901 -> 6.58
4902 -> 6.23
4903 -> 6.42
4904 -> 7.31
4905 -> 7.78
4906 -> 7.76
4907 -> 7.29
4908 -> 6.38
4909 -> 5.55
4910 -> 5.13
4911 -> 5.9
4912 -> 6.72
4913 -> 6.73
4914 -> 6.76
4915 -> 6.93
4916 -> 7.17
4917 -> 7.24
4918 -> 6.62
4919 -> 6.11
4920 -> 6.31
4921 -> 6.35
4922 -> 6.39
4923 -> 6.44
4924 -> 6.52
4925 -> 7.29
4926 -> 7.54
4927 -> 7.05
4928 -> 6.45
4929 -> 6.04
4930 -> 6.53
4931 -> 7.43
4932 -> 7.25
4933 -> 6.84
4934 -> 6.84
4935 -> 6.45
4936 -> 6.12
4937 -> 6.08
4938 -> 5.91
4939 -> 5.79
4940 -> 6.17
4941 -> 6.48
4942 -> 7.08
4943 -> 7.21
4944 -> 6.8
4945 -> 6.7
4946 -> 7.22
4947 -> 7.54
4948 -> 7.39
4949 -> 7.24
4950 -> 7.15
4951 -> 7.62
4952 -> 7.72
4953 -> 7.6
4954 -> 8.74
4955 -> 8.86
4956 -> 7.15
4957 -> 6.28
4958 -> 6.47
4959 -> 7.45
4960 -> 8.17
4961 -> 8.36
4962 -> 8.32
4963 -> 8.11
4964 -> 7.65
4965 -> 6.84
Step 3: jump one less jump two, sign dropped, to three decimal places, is 0.023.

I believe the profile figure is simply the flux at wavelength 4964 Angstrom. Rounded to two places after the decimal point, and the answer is 7.65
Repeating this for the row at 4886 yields 5.61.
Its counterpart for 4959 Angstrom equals 7.45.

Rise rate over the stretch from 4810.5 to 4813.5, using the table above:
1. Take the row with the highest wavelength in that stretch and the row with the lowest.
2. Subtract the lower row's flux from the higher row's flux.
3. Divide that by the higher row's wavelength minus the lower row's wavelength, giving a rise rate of -0.88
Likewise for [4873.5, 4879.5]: 0.04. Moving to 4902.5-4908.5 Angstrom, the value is -0.01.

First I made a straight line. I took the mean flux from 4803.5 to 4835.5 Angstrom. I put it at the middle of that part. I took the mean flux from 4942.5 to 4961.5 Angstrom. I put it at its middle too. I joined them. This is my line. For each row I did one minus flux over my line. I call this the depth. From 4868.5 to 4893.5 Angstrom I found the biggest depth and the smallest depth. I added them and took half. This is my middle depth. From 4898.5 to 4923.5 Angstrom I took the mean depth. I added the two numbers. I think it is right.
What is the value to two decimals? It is 0.22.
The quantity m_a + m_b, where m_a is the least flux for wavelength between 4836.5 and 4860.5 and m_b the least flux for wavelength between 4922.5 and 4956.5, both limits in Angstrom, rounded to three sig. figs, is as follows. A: 10.8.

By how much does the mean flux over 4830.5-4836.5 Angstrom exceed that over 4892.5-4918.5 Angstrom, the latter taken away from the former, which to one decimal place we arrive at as -0.1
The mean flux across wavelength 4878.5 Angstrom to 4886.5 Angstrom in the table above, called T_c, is 6.4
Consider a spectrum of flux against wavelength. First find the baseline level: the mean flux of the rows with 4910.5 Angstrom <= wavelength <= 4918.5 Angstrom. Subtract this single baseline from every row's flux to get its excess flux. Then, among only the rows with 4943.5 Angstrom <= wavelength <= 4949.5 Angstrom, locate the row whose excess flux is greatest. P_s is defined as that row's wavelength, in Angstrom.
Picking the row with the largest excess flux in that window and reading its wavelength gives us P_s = 4947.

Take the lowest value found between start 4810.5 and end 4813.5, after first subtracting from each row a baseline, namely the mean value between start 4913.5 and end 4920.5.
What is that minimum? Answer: -1.2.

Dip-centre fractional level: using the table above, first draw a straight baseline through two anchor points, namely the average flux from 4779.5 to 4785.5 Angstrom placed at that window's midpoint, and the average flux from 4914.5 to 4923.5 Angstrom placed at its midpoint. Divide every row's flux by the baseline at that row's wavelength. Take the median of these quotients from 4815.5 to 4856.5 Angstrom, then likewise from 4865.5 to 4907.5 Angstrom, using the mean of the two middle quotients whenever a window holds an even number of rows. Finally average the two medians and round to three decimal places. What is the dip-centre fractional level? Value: 0.976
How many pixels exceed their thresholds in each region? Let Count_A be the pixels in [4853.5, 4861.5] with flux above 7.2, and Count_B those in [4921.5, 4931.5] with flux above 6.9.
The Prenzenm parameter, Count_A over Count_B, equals 0.75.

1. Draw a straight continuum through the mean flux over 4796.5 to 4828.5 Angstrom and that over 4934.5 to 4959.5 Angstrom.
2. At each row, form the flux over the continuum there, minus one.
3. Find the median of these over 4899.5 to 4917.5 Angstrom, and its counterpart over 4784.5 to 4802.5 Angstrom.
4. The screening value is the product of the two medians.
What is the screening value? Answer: 0.0013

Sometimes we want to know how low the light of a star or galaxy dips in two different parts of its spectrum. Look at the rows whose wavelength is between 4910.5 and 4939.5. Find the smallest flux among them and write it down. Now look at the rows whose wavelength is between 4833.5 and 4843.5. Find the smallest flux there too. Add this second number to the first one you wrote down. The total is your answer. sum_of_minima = 11.6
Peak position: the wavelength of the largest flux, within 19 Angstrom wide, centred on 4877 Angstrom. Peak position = 4879 Angstrom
